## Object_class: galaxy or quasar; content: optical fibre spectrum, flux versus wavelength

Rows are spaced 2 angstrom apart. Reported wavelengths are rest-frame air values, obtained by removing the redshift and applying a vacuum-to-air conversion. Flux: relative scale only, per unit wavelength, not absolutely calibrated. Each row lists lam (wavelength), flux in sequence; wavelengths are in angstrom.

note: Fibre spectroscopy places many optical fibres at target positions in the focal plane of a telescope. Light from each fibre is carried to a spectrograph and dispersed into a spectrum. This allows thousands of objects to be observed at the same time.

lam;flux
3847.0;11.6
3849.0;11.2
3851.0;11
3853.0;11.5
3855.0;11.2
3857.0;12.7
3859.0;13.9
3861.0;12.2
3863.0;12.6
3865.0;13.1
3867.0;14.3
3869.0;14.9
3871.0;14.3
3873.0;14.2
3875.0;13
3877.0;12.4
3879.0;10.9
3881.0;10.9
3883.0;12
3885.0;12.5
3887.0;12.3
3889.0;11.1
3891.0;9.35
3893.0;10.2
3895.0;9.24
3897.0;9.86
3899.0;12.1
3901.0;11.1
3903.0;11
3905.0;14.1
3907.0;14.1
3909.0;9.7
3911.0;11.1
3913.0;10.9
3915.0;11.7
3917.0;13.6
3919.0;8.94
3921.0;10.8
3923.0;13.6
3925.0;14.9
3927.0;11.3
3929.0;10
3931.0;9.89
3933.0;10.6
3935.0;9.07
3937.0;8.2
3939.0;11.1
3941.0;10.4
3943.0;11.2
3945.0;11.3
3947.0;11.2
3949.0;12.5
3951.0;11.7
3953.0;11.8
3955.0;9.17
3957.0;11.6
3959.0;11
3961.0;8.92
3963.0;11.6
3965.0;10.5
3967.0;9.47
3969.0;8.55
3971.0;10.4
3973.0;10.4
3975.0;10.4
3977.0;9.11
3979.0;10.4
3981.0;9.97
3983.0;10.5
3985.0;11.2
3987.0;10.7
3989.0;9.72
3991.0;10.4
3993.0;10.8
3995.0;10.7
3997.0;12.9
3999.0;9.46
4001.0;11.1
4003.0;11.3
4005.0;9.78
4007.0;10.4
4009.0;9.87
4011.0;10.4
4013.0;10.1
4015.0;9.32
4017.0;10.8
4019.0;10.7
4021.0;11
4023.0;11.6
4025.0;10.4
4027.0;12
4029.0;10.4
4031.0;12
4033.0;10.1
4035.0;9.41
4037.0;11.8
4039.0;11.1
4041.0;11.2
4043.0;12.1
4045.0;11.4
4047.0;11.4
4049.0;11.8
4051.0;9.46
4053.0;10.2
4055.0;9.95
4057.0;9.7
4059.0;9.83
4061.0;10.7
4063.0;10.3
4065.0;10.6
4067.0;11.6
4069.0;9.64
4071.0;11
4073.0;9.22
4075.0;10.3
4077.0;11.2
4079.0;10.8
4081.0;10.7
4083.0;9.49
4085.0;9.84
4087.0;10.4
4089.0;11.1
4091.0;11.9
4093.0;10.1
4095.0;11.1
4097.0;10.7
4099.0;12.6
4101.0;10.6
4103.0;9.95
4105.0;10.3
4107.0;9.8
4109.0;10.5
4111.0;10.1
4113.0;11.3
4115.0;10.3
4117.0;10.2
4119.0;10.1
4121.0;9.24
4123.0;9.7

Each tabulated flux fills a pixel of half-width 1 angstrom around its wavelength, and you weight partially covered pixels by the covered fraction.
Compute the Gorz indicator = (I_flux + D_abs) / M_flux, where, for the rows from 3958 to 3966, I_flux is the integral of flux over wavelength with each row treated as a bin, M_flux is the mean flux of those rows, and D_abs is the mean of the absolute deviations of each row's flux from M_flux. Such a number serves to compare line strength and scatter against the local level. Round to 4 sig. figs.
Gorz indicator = 8.076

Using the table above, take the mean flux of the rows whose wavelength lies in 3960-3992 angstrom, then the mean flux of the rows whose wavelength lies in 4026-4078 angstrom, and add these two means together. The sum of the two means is 20.8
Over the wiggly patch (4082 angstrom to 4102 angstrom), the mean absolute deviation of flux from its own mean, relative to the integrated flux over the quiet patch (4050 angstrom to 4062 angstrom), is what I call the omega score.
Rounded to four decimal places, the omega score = 0.0060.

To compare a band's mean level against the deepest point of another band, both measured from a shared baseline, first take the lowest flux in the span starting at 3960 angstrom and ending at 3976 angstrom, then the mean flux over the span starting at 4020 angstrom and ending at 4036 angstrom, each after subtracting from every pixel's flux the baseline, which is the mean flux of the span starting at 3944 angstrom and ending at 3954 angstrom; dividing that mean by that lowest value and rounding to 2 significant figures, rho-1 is 0.27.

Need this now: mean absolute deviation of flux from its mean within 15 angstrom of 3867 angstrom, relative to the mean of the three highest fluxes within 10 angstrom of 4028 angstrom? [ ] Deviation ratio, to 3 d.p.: 0.090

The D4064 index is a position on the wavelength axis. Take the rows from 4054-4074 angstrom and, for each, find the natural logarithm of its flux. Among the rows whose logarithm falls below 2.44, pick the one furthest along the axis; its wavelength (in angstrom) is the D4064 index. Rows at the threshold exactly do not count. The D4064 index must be 4073.0 angstrom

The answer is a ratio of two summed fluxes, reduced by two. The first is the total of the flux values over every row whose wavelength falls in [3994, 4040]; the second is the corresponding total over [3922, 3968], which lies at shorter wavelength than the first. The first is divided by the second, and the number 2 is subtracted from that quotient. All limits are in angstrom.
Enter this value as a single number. -1.02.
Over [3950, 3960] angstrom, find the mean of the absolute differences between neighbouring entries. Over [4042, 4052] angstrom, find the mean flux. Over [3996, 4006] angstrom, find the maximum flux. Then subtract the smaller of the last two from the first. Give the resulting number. -9.8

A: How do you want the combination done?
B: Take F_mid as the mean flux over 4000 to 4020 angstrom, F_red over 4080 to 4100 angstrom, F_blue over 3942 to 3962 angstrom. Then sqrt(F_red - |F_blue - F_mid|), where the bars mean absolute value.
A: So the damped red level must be 3.18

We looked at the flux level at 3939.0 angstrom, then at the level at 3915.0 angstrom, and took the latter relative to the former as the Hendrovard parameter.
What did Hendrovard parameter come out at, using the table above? 1.1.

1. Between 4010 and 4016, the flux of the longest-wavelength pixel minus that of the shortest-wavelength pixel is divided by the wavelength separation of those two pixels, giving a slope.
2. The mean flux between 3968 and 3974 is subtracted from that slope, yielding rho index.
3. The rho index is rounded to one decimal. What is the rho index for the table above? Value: -10.1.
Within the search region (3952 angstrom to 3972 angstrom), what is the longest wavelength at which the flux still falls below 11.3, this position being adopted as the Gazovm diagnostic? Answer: 3971.0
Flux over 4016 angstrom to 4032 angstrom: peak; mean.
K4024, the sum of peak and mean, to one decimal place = 23.1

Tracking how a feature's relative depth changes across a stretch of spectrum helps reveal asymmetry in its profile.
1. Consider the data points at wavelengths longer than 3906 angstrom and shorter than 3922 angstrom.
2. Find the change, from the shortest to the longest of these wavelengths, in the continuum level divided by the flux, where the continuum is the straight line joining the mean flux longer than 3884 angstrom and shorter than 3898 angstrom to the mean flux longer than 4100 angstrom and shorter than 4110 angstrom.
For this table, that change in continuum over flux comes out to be 0.23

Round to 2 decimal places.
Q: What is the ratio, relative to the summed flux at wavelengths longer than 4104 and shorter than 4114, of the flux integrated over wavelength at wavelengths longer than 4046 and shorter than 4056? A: 2.03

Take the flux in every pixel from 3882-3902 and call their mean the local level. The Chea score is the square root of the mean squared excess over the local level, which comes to 1.2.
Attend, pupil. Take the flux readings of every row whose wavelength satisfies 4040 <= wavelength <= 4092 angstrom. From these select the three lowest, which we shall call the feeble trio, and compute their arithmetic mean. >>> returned 9.4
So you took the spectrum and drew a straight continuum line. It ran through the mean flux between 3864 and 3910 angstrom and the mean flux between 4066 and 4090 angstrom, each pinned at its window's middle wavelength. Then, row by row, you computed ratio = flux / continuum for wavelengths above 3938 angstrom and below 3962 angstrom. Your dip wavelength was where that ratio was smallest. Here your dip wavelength 3961.0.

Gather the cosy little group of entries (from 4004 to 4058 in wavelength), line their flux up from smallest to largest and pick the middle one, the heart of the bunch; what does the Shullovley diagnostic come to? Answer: 10.4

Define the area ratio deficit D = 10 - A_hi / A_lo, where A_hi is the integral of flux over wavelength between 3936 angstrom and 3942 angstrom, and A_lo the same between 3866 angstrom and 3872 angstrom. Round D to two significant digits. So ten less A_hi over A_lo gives 9.3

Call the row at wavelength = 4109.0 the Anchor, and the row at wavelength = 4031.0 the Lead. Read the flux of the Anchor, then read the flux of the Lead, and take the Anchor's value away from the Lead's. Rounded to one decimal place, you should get 1.5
